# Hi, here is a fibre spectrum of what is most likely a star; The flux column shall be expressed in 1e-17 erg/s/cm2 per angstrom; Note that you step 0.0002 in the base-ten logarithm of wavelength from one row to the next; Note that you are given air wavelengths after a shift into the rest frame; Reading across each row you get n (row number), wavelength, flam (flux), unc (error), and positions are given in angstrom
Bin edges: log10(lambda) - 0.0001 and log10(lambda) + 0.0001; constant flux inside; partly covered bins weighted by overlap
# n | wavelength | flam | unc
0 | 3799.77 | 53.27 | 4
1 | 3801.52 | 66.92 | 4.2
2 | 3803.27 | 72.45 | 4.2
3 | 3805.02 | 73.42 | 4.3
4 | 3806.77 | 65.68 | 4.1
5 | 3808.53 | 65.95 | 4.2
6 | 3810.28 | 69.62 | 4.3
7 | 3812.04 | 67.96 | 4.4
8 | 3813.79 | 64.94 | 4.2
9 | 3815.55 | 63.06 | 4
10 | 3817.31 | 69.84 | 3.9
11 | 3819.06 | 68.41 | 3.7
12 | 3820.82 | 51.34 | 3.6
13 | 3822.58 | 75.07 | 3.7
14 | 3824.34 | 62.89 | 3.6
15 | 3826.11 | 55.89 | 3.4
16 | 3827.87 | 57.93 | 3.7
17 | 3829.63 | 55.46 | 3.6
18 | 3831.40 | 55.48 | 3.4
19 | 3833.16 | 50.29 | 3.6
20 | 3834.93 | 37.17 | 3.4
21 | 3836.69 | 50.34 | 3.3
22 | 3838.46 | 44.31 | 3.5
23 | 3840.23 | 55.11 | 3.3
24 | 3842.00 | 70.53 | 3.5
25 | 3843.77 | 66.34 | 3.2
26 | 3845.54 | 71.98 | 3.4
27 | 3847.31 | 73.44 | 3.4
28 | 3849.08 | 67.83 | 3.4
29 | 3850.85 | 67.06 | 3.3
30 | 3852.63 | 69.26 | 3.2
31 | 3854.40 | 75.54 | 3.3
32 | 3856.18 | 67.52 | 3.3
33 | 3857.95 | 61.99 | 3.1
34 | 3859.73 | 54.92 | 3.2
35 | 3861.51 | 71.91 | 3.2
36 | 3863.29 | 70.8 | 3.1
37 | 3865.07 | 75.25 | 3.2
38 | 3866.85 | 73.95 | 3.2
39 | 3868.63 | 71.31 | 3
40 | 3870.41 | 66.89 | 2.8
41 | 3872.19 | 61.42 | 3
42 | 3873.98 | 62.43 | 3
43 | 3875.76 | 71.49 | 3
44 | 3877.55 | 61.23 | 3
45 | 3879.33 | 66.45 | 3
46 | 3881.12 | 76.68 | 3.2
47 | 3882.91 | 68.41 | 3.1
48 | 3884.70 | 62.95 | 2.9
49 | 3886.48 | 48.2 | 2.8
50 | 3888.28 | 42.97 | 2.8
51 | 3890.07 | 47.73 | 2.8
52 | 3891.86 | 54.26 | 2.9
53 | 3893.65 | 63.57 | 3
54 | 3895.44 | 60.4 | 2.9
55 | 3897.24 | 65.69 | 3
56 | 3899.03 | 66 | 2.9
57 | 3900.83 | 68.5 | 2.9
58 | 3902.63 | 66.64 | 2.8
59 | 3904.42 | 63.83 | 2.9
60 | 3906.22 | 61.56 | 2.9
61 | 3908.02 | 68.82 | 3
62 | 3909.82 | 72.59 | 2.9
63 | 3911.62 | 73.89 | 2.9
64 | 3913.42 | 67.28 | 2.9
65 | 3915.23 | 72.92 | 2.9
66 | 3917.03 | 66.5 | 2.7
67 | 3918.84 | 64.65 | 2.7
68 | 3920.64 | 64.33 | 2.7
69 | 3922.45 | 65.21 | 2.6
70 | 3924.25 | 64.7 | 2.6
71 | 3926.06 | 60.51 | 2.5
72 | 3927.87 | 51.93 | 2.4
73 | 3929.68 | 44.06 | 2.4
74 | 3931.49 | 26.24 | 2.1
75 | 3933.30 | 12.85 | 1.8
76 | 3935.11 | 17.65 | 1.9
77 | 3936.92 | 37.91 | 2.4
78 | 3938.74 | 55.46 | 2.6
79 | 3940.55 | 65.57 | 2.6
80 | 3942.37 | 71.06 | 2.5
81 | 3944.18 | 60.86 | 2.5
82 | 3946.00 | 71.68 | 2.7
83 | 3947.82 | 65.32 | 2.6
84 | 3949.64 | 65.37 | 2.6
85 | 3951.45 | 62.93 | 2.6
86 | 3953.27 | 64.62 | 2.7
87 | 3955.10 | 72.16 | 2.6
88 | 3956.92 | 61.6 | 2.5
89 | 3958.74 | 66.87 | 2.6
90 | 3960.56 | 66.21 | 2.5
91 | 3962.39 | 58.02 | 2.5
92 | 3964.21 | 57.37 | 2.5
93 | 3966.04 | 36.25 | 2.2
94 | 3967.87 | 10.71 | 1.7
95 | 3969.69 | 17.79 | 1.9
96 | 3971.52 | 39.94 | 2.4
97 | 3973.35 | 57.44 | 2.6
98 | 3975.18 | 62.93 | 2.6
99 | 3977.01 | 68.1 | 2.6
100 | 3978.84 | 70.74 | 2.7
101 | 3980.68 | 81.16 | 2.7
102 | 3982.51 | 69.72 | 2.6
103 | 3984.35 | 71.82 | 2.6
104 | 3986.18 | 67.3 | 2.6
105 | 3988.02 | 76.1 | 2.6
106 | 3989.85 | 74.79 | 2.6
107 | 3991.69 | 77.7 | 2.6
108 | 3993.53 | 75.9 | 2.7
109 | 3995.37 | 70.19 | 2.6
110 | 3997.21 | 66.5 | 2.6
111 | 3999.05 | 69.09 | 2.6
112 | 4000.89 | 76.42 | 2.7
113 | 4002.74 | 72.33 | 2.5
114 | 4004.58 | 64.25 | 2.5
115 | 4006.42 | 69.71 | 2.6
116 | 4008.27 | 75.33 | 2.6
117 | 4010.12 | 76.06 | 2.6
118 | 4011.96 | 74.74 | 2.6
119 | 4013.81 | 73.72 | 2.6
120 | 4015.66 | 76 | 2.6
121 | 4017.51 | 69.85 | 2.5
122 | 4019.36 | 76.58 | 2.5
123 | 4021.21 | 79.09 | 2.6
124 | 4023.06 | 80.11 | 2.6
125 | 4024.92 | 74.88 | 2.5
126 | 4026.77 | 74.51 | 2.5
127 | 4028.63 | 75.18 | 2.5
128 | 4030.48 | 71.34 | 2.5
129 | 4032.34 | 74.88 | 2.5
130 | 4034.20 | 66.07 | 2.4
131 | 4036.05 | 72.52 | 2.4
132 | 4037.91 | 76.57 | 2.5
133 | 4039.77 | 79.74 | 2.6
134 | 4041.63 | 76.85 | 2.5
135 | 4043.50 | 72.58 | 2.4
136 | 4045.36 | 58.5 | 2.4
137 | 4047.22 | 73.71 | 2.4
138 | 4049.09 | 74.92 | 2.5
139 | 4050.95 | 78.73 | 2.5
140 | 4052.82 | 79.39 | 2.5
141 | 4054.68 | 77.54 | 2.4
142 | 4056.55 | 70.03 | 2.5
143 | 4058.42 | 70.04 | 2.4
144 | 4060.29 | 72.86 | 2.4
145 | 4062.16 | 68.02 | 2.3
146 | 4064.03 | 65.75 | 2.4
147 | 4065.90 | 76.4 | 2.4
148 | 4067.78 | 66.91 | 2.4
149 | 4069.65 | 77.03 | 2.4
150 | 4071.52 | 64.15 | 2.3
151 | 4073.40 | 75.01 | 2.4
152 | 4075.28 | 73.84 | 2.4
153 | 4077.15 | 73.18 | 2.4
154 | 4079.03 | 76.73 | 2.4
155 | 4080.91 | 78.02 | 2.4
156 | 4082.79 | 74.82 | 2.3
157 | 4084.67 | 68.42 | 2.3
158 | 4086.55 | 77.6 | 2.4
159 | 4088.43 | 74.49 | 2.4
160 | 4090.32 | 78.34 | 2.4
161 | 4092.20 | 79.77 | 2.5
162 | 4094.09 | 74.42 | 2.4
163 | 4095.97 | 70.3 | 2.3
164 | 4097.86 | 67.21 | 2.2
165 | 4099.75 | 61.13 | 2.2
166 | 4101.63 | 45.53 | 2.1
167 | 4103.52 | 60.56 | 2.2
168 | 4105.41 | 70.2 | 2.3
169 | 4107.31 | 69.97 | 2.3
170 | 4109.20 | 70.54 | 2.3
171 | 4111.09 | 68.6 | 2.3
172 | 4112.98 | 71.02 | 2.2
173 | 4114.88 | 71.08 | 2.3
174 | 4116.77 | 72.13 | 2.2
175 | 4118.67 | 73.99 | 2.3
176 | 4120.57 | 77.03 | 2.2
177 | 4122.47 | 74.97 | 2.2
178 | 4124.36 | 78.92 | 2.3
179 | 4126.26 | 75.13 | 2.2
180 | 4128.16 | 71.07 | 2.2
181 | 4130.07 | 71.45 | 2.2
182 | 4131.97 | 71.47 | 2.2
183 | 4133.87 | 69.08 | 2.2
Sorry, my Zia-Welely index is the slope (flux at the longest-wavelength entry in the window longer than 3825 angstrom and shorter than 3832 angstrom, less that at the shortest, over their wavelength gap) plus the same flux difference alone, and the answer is 0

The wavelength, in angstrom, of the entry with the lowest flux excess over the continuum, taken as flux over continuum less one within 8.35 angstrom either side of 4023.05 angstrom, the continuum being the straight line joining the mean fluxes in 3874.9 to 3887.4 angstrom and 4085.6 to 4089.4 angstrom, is 4017.51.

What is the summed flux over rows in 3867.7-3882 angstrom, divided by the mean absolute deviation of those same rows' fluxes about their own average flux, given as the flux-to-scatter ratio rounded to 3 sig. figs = 121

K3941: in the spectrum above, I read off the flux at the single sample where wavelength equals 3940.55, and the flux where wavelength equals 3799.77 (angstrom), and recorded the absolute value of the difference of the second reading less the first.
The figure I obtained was 12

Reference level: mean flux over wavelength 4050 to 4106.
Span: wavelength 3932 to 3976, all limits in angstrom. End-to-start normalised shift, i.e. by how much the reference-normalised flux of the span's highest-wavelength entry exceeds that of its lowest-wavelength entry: 0.70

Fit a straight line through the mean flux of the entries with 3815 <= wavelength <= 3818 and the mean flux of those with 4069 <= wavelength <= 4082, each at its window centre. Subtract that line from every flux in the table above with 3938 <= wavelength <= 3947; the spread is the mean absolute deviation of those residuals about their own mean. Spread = 5.4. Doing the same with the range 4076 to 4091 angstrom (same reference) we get 2.5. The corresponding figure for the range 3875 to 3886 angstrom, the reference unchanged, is 4.3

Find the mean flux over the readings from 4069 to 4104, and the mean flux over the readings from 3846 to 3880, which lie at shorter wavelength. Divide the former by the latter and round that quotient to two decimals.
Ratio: 1.05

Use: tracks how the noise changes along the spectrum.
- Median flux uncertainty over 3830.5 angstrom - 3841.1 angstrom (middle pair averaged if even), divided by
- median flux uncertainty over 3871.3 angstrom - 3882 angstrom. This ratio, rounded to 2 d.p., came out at 1.13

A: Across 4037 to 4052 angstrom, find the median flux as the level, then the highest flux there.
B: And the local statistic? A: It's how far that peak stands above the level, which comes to 4.0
